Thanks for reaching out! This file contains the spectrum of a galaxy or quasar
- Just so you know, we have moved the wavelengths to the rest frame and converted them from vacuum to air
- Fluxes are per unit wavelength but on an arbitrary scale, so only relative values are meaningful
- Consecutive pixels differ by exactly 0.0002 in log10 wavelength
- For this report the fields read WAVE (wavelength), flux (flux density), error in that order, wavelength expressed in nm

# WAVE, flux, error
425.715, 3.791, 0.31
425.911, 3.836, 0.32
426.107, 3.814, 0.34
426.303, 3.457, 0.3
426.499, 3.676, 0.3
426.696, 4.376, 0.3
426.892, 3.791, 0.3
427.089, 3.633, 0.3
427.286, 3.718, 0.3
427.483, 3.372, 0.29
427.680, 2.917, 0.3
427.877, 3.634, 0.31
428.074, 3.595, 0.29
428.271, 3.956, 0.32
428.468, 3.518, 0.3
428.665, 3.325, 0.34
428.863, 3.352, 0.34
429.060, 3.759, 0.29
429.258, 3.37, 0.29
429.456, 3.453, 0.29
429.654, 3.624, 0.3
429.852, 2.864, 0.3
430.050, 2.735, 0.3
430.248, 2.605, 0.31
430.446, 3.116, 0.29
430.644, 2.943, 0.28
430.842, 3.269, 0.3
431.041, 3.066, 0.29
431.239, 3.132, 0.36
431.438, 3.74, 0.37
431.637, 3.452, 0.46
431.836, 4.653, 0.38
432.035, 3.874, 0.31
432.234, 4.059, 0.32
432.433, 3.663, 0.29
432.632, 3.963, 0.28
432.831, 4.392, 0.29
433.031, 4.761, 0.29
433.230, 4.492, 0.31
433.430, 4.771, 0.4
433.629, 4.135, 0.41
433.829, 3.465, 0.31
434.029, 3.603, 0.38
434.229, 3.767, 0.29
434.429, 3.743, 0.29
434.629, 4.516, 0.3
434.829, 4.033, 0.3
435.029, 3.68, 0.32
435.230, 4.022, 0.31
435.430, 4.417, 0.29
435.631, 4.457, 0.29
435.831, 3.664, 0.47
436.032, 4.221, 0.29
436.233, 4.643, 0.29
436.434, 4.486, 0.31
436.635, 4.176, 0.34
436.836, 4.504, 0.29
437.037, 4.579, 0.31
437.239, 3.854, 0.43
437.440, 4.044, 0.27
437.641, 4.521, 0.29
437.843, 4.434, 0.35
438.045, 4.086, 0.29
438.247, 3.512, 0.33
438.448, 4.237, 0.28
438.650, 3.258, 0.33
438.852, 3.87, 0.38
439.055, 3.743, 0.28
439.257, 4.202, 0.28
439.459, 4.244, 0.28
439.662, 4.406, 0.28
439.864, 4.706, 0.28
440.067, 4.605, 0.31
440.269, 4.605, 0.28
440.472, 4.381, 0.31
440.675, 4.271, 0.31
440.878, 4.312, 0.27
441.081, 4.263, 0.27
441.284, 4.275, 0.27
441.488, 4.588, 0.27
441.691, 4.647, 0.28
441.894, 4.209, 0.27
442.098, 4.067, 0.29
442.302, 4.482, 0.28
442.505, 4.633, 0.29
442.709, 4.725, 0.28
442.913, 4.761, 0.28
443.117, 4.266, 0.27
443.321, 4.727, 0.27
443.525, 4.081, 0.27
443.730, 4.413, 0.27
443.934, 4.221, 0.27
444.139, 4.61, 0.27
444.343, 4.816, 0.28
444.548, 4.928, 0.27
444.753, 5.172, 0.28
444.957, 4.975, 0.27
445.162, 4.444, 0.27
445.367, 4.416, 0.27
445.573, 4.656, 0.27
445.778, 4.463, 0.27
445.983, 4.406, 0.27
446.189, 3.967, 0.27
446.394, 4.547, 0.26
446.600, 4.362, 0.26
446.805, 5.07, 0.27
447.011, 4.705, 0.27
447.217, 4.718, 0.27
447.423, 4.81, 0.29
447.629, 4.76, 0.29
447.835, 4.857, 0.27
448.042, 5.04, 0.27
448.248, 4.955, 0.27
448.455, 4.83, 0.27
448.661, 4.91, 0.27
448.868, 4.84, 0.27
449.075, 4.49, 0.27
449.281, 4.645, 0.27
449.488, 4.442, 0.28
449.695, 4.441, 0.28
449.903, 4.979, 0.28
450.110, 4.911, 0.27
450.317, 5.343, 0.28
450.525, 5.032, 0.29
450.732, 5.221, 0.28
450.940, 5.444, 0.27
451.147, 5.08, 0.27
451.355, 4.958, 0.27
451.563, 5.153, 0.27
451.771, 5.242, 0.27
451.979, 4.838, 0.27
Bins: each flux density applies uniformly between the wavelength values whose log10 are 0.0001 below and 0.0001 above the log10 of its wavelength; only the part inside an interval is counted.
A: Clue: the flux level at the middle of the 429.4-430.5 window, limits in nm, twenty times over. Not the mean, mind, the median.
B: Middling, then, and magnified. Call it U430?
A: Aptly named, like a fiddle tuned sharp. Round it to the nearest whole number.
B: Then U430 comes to 60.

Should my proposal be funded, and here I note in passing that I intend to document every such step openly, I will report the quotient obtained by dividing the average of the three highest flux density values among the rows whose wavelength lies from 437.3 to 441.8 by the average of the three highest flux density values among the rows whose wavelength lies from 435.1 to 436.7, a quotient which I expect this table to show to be 1.03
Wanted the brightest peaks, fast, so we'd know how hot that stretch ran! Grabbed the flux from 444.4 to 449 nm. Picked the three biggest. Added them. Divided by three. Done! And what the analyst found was 5.09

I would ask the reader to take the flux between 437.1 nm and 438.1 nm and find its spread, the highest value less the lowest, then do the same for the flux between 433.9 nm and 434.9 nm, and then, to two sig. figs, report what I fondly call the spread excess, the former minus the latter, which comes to -0.25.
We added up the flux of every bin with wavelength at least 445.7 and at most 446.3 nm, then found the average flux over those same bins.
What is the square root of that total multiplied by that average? 7.4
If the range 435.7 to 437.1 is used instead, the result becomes 11.4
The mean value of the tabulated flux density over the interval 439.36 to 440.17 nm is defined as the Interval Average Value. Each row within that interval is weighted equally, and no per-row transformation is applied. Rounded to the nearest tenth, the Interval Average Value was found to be 4.5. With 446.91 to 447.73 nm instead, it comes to 4.7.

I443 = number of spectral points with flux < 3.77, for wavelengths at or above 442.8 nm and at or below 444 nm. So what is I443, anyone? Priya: 0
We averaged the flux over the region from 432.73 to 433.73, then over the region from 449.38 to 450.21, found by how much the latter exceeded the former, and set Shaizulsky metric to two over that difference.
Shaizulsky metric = 11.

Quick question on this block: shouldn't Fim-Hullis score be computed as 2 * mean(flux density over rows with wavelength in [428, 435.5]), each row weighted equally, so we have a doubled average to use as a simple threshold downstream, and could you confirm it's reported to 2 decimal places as 7.41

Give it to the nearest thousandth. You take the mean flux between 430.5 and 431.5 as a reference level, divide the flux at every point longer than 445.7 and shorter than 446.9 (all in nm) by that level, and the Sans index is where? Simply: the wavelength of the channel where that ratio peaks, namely 446.805 nm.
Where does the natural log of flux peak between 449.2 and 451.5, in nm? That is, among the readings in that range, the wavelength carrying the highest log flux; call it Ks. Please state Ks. 450.940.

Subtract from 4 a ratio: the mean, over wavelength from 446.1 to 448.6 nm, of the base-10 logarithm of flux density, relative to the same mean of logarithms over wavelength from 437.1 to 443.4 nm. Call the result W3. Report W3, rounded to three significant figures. 2.93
